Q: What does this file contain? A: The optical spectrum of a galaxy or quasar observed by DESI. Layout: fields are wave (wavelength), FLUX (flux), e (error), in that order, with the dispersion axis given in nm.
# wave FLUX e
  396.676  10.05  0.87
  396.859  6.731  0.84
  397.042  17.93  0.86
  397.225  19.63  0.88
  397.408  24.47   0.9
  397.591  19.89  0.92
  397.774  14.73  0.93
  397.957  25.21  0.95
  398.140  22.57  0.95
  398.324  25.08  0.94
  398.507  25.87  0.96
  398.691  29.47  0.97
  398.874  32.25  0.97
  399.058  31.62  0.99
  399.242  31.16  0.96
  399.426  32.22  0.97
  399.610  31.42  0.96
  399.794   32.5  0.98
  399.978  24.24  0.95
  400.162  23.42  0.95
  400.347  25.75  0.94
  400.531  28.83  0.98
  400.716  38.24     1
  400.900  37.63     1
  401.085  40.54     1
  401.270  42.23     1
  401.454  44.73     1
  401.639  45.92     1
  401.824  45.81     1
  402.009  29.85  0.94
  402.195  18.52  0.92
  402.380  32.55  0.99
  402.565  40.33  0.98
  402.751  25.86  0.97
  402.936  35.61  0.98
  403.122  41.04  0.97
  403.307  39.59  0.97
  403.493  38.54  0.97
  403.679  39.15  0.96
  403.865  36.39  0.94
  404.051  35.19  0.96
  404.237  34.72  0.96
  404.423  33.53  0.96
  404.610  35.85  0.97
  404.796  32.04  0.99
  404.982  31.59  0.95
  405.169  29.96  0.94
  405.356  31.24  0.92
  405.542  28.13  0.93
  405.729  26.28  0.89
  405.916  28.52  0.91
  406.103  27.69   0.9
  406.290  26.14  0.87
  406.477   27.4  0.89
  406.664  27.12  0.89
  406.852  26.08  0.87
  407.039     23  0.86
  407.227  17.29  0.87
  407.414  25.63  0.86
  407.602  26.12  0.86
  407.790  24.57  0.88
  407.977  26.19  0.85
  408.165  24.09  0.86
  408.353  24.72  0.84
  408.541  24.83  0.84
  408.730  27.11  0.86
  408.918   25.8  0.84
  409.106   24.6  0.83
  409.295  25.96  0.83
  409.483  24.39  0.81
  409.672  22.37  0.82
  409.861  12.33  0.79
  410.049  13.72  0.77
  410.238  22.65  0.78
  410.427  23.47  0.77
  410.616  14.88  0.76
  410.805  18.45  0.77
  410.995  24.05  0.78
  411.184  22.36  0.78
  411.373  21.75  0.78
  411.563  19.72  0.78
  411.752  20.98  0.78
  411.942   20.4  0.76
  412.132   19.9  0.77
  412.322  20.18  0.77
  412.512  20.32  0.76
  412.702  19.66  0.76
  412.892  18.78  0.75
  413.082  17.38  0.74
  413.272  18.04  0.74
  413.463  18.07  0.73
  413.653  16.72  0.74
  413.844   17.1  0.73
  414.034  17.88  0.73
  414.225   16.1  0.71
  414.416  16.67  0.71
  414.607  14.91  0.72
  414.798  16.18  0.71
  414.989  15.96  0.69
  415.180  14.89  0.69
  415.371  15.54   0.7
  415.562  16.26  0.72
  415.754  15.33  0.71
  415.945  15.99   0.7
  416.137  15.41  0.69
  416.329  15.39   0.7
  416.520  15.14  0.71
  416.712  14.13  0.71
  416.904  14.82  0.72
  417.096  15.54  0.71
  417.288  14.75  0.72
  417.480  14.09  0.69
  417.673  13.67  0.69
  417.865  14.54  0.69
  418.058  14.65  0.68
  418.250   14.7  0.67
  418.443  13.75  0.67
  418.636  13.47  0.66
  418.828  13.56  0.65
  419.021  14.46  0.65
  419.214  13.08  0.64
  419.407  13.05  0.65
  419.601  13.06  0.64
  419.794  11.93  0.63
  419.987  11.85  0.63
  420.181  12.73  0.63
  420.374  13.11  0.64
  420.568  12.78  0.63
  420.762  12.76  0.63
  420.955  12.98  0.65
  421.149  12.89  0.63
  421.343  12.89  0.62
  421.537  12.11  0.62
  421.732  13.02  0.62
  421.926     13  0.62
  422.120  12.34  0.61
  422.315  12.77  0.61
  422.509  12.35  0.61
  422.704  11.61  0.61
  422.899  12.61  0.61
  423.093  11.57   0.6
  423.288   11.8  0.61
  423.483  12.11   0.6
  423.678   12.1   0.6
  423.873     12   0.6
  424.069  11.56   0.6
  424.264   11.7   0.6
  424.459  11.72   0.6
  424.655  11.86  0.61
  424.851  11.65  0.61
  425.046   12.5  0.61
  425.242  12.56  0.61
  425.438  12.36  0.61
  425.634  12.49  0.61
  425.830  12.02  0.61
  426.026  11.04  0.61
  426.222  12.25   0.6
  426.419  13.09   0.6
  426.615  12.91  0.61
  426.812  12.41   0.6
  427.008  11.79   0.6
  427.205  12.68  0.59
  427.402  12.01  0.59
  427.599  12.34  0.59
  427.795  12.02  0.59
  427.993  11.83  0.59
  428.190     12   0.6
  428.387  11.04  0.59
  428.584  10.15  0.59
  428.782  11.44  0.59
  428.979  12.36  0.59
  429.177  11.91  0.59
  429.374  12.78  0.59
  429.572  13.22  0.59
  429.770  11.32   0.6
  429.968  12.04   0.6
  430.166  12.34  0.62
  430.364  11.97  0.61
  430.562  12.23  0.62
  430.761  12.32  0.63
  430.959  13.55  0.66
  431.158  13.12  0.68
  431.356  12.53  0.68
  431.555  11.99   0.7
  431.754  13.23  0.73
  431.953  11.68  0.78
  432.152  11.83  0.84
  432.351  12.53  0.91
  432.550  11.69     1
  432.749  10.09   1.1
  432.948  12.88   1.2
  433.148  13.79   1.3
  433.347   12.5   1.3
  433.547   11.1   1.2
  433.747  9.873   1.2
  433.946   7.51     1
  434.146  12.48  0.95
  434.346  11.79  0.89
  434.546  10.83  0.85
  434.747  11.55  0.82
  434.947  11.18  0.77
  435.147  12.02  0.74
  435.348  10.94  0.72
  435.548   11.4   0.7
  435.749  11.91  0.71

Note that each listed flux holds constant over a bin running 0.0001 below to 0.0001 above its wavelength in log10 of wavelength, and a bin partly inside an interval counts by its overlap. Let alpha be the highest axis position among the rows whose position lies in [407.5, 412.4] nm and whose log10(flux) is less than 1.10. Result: 409.861 nm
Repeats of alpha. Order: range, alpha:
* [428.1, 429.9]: 429.770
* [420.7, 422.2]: 422.120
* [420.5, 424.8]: 424.655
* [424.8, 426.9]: 426.812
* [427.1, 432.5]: 432.351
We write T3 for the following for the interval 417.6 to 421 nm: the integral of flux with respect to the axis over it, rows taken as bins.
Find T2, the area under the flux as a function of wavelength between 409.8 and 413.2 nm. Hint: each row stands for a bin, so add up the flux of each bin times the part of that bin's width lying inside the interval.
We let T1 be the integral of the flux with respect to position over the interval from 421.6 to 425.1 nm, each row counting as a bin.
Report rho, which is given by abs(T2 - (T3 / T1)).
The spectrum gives 65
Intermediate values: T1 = 42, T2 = 67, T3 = 45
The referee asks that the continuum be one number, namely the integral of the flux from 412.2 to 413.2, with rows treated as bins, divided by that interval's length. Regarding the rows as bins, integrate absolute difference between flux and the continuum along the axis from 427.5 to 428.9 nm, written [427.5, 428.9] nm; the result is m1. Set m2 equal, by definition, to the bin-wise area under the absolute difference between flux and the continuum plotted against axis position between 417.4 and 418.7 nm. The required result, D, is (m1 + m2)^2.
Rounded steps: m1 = 10.8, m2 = 6.6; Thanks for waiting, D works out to 304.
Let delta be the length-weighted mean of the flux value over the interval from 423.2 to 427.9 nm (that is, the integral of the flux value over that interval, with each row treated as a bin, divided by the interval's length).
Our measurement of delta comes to 12.1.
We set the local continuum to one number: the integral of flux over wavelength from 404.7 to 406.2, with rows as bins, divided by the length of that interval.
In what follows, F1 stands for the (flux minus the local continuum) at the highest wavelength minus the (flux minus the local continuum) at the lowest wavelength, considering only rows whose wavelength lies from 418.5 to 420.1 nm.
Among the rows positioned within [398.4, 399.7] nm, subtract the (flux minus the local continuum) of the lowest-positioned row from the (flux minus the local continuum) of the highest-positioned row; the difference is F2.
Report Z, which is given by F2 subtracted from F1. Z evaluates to -7.2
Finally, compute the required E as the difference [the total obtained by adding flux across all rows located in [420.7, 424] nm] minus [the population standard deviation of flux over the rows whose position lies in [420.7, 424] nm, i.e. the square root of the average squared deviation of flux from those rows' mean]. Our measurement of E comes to 210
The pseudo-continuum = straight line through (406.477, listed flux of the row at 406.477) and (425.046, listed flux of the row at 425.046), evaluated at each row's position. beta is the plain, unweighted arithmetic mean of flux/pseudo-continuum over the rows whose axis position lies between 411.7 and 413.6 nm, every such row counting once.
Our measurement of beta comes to 0.9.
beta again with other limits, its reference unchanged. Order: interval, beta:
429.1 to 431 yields 1.5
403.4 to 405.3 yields 1.2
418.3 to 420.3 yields 0.8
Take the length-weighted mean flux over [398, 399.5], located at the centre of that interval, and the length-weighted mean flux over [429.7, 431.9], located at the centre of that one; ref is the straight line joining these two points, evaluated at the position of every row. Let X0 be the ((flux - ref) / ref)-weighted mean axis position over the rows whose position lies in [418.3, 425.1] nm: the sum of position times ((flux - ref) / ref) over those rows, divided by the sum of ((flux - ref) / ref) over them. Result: 421.64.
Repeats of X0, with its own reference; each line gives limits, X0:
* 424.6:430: 426.86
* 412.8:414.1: 413.48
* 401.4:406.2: 403.39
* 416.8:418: 417.40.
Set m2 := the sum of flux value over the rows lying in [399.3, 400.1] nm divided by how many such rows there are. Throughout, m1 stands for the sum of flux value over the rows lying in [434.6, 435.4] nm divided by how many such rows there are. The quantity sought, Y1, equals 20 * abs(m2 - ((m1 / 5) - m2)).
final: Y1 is 1158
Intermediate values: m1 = 11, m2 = 30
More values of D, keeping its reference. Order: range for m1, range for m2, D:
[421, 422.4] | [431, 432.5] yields 375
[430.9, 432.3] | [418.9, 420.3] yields 336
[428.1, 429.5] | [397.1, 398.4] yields 233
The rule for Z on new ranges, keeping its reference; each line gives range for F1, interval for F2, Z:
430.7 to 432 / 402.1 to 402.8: -8.0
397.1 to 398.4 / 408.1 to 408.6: 4.7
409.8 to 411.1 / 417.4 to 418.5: 12.1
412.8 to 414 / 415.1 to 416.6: -1.9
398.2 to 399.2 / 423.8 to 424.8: 6.7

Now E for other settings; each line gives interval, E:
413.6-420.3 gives 516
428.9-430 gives 73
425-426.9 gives 123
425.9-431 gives 314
